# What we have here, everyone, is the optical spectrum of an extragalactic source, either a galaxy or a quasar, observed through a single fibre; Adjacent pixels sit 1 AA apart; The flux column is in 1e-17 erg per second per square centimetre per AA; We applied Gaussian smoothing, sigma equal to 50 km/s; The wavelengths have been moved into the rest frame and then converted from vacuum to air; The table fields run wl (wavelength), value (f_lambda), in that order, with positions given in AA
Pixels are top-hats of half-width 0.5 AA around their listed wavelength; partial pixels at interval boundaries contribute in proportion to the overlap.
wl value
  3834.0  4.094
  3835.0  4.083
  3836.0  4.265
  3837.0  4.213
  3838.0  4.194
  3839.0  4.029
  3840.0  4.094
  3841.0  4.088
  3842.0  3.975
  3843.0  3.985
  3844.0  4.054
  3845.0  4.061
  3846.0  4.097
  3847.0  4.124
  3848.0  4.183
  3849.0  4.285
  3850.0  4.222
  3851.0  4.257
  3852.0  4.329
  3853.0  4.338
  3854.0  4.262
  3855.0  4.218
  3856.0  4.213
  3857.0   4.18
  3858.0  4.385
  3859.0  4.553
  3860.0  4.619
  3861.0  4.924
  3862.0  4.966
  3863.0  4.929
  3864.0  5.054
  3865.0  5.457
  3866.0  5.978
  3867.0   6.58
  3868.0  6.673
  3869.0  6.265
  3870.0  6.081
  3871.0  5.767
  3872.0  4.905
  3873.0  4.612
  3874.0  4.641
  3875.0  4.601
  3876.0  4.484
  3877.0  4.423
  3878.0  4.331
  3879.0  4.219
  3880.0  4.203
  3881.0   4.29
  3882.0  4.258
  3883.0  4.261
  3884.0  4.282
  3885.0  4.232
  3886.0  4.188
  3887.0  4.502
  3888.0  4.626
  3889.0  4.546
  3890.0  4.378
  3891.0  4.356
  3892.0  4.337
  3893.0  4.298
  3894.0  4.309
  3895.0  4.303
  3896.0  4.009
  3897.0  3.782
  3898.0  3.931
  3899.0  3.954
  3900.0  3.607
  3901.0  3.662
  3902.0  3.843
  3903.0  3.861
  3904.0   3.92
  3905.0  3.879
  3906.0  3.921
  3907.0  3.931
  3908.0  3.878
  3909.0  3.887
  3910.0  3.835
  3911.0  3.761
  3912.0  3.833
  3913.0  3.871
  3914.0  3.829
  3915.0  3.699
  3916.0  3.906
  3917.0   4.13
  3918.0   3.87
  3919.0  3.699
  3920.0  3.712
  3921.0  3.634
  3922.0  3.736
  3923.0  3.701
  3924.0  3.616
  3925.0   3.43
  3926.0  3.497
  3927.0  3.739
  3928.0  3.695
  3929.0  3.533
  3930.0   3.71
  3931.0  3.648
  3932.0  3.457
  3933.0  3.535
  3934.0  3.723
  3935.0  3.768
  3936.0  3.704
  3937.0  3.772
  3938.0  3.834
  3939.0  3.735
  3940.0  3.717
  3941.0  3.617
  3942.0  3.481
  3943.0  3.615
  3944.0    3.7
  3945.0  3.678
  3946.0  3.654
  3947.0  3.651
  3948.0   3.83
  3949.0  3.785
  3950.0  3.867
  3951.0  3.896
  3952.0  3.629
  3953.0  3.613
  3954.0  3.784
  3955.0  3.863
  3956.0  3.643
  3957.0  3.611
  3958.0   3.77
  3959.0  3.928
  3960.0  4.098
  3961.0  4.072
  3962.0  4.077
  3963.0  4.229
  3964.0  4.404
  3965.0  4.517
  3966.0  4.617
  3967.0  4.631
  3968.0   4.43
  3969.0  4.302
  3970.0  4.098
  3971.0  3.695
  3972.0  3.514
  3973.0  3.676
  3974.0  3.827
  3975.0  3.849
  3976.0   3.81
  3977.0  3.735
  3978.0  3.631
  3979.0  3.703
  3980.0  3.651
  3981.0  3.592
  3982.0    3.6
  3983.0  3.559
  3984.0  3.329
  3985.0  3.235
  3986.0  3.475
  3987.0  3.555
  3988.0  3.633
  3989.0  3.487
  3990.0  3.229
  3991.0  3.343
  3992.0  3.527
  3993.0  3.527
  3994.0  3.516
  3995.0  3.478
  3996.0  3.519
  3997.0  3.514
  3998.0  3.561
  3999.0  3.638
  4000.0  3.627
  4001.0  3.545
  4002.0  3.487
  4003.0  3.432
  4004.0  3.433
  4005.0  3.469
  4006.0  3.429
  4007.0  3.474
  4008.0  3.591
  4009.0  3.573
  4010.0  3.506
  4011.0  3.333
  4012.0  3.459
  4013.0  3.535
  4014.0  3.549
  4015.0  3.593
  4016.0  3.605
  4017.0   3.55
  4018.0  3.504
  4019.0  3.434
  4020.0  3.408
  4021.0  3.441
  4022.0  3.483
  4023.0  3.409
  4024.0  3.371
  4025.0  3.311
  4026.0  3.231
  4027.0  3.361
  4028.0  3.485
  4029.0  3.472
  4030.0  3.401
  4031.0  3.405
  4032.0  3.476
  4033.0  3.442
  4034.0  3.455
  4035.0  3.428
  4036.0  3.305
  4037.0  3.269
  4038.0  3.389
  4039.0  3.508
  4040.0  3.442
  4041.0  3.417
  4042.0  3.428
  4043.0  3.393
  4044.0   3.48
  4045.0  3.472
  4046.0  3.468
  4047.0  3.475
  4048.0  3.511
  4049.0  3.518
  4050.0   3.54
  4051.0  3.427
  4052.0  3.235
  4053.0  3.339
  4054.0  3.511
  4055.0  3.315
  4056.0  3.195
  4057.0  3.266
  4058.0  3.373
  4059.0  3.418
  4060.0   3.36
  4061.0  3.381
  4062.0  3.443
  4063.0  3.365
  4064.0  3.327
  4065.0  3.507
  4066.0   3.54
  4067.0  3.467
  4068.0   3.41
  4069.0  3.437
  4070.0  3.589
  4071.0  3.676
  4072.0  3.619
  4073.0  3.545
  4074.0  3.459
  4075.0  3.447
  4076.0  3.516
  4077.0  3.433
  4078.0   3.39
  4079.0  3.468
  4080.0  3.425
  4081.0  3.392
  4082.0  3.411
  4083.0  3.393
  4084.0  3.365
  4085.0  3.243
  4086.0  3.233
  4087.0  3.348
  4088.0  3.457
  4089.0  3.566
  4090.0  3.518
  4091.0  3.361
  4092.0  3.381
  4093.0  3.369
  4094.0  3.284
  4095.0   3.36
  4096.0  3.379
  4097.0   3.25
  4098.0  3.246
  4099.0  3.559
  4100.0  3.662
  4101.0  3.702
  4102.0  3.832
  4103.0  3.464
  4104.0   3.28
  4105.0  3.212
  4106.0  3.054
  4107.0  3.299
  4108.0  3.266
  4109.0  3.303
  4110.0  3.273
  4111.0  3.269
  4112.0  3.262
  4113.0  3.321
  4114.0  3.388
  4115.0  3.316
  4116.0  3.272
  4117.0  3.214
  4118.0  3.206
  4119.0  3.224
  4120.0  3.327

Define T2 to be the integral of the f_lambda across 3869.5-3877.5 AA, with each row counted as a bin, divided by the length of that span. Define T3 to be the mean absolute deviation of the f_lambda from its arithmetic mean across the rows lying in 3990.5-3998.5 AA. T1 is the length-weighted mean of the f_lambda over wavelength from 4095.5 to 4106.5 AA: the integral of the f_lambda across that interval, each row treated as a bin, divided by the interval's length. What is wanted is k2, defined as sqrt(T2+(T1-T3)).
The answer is 2.88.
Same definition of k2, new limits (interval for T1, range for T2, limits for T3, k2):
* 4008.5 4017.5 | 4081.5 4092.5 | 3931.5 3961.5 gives 2.61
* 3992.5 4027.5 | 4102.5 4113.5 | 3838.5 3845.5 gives 2.59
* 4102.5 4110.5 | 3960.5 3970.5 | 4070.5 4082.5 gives 2.75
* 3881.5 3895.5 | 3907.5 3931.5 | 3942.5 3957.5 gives 2.83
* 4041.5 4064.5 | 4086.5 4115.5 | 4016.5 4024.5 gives 2.59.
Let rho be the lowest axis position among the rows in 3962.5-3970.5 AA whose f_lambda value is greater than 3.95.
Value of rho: 3963.0 AA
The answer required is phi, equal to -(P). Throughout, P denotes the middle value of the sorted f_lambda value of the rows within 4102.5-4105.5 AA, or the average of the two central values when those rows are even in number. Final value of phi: -3.28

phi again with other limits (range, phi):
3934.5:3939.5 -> -3.77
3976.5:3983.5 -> -3.63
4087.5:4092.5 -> -3.46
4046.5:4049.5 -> -3.51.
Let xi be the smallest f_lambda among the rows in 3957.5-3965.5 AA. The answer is 3.77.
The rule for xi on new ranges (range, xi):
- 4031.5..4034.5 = 3.442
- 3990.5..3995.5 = 3.343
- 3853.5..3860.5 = 4.18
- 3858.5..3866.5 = 4.553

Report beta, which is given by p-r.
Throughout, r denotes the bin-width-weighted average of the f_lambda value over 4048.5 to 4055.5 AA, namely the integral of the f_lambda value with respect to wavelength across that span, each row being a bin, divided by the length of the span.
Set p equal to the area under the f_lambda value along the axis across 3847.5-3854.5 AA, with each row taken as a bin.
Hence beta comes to 26.5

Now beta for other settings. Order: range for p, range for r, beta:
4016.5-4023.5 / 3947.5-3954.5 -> 20.5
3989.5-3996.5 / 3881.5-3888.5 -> 19.8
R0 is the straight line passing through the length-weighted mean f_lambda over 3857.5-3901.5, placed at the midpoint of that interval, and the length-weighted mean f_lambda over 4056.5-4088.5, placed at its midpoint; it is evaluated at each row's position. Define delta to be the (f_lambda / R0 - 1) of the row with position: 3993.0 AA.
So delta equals -0.10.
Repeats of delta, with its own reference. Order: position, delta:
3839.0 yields -0.18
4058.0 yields -0.04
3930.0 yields -0.14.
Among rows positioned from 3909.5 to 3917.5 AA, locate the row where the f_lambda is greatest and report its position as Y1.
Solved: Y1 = 3917.0 AA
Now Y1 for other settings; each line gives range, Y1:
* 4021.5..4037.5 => 4028.0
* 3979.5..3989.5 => 3980.0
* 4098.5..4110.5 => 4102.0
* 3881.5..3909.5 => 3888.0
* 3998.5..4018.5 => 3999.0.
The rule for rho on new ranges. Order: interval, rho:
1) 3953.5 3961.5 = 3960.0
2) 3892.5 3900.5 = 3893.0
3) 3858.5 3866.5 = 3859.0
